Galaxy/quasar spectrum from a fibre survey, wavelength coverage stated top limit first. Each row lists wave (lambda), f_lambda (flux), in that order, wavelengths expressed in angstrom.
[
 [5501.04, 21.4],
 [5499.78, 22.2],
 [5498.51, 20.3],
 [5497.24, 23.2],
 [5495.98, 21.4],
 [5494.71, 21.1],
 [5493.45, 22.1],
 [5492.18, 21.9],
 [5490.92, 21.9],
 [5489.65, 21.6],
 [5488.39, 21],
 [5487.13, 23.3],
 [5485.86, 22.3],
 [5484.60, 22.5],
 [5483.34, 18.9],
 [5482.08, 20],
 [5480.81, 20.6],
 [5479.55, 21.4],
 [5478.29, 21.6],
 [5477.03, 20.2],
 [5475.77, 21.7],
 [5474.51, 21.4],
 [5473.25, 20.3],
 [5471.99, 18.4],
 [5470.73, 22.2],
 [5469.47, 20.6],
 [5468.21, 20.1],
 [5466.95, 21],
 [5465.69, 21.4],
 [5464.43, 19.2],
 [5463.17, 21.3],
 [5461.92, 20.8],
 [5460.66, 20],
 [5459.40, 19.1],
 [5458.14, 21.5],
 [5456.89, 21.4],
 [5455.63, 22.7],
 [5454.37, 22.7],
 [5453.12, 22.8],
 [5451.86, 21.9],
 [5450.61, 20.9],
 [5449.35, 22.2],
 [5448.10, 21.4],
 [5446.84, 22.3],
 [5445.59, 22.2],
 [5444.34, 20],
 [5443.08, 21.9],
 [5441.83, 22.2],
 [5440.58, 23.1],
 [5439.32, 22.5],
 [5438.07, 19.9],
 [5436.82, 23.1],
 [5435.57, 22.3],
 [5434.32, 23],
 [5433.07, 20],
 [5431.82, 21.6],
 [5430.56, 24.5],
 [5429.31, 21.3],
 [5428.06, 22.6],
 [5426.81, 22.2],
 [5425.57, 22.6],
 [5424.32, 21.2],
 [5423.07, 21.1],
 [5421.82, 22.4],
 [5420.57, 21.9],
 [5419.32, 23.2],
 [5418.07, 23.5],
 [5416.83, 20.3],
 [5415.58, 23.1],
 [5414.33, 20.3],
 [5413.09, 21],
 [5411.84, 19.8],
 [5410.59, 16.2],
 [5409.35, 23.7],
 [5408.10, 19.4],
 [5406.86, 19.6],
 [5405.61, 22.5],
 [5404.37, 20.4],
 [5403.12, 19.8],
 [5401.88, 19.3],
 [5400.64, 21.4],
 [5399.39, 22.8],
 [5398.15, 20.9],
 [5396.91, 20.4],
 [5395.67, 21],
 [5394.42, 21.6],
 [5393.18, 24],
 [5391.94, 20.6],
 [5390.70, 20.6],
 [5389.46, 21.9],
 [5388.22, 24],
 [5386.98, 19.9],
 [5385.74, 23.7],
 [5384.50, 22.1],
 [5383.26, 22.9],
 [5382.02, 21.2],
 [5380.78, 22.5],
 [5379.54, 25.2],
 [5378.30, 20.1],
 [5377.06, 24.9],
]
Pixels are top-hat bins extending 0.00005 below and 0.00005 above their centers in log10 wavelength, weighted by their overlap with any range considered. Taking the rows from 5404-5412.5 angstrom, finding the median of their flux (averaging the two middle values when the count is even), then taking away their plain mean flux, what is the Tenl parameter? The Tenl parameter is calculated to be -0.4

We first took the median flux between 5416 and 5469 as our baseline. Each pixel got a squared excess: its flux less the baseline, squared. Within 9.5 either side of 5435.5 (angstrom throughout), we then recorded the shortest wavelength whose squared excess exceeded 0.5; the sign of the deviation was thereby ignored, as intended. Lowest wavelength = 5430.56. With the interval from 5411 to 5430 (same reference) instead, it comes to 5411.84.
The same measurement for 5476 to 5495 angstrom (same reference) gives 5477.03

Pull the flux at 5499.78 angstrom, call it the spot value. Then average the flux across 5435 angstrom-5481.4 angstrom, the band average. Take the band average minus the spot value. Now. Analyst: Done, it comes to -0.89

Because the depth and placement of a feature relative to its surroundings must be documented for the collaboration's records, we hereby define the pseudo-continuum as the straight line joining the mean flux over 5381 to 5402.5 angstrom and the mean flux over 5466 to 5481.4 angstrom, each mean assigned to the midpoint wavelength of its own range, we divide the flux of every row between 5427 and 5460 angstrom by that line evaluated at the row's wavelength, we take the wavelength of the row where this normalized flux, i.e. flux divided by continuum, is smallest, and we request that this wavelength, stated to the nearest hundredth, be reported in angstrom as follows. 5459.40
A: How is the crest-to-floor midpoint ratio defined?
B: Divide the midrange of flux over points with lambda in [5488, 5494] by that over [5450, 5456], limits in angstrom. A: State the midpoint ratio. 0.99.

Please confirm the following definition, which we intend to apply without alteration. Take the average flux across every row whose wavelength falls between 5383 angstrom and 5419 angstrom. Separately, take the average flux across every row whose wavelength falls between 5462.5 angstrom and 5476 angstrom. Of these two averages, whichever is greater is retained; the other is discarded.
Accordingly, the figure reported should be 21.3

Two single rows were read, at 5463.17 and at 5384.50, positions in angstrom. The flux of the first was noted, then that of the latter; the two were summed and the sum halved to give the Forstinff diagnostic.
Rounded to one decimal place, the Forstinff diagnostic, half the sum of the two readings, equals 21.7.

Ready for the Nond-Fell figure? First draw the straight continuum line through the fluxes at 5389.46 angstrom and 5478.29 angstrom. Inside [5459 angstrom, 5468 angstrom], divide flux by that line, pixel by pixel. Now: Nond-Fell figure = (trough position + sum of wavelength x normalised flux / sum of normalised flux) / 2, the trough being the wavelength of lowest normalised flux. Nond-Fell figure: 5461.3 angstrom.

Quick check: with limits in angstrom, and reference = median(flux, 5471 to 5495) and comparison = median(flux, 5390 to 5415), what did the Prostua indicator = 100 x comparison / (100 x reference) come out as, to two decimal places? 0.96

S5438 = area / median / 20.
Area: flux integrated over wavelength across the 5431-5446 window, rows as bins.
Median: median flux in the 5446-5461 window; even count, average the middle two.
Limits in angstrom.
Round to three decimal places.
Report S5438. 0.755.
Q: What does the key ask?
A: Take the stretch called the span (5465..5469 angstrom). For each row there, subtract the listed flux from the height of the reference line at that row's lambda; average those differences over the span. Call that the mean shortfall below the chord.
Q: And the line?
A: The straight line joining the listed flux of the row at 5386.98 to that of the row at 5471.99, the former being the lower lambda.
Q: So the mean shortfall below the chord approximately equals -2.3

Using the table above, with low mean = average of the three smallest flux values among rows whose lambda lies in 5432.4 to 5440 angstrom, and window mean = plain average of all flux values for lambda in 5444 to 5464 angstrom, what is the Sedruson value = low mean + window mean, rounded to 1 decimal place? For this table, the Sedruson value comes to 42.2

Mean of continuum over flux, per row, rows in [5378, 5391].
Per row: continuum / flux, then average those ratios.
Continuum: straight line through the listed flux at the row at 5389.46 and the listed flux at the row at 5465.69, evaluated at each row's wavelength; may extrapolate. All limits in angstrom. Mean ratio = 0.99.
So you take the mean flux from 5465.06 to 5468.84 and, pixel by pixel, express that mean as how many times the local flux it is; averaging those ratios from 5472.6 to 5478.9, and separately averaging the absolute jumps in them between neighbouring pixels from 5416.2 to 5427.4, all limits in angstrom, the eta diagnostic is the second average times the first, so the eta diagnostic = 0.045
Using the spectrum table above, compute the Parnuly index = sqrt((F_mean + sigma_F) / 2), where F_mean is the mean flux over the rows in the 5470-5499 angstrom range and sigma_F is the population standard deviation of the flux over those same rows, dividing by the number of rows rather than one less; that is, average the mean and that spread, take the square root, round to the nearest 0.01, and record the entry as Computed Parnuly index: 3.35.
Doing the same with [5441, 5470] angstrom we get 3.34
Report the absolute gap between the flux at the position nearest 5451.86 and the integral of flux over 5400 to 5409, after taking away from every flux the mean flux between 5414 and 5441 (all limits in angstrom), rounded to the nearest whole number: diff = 15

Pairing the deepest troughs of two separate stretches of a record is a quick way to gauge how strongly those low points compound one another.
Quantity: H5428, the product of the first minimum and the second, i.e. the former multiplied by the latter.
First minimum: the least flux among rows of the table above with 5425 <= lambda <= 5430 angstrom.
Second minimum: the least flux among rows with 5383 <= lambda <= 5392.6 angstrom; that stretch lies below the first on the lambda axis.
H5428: 424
